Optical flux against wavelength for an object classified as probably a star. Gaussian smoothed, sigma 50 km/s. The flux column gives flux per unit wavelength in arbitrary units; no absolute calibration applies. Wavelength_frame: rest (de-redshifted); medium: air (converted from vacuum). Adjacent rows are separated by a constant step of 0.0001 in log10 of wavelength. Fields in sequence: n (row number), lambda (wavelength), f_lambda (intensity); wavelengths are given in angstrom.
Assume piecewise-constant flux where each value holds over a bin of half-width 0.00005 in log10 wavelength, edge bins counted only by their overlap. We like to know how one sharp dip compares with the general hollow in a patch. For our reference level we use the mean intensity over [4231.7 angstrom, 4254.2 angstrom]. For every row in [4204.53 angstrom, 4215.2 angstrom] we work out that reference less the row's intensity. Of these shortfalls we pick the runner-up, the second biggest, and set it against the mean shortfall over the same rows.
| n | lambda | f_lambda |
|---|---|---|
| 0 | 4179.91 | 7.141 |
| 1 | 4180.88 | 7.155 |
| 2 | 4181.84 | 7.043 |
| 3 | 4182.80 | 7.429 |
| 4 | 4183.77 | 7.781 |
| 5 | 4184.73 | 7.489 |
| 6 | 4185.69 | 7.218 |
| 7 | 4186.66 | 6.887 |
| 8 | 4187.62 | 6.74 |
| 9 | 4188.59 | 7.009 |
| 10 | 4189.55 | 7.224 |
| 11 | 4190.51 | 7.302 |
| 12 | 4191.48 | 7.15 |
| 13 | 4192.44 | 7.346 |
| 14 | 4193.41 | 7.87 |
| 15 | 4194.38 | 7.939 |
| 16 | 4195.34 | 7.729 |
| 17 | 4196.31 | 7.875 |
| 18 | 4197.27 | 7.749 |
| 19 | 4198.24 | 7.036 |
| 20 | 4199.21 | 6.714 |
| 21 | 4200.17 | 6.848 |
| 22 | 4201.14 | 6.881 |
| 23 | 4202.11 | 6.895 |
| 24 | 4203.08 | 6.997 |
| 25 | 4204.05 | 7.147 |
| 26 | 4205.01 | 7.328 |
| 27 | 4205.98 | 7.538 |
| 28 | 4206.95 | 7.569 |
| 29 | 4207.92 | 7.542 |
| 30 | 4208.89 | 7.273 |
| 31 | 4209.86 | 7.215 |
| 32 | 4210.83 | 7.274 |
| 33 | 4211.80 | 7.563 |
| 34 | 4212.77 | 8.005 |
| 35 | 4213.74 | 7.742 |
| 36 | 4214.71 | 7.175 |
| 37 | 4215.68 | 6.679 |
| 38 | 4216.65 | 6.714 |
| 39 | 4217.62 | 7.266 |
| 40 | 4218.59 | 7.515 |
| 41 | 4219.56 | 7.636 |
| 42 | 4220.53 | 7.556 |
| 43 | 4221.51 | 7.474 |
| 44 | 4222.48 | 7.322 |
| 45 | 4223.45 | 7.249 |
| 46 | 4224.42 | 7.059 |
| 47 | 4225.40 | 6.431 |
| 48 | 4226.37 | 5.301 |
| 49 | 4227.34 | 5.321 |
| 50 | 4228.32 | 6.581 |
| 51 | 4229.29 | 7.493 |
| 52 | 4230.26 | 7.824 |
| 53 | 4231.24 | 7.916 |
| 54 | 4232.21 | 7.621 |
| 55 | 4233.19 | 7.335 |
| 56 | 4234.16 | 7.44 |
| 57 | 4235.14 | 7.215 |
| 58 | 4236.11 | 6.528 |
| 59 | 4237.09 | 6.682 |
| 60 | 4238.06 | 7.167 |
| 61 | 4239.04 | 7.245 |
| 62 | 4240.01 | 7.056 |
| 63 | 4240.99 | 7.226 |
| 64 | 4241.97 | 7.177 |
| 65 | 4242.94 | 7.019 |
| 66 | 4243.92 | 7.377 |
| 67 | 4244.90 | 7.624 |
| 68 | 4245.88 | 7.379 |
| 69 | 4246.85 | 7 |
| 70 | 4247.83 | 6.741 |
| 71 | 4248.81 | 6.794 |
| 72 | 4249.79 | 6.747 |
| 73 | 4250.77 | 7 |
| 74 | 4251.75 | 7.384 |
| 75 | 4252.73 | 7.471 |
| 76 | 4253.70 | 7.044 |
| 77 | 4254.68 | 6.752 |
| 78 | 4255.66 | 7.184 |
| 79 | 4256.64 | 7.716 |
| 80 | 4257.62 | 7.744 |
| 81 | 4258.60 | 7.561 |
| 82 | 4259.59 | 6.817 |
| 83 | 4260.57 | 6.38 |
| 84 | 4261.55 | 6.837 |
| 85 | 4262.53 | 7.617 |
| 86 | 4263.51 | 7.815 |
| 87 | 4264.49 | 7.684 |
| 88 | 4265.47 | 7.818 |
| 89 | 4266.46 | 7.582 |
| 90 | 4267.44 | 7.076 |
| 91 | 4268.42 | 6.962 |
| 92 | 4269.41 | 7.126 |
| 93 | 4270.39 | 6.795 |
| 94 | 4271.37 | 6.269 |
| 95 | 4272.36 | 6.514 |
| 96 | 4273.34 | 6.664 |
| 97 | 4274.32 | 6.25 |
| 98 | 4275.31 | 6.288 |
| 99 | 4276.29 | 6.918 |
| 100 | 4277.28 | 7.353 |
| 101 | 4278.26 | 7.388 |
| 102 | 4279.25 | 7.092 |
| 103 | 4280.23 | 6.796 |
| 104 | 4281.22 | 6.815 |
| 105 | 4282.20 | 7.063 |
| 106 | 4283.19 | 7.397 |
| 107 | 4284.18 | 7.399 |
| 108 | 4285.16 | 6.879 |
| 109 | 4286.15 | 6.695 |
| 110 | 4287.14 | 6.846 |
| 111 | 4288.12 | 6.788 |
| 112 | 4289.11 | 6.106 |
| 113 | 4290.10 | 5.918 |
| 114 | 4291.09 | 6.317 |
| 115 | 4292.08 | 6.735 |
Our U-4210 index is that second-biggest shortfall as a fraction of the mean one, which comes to 0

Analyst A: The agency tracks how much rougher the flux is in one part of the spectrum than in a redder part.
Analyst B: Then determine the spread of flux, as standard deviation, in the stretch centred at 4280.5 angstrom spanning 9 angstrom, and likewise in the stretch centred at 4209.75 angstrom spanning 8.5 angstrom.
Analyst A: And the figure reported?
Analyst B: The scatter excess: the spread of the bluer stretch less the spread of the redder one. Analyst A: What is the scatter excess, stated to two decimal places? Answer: 0.00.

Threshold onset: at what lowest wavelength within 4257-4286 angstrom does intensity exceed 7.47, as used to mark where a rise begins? 4257.62 angstrom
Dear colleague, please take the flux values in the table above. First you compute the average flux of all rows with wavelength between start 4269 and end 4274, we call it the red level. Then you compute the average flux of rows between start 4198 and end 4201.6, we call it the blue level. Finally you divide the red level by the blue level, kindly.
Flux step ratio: 0.971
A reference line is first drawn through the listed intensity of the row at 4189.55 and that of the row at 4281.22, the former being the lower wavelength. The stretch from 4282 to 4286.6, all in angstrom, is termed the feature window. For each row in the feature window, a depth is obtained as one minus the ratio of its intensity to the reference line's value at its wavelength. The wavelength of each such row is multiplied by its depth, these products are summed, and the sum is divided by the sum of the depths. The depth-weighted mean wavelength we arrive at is 4283.3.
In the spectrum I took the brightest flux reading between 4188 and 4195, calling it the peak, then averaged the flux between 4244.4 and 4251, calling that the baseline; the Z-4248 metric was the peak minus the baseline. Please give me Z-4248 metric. 0.90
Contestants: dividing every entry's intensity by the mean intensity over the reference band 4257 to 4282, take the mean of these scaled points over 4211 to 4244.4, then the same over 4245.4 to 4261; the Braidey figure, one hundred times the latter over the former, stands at 99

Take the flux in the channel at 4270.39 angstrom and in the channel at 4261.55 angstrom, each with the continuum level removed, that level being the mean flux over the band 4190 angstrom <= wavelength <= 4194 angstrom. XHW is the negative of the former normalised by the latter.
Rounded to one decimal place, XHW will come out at -1.1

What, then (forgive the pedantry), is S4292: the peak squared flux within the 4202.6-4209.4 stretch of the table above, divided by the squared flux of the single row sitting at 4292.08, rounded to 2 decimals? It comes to 1.26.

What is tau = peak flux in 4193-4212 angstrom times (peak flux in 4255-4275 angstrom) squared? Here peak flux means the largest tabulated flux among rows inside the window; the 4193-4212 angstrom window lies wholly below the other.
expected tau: 485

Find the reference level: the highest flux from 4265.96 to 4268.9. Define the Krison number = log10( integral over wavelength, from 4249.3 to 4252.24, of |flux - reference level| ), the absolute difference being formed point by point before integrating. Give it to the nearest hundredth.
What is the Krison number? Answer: 0.20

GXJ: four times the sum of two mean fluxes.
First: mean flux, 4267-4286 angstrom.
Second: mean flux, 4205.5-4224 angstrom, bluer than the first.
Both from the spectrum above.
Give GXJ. 57.1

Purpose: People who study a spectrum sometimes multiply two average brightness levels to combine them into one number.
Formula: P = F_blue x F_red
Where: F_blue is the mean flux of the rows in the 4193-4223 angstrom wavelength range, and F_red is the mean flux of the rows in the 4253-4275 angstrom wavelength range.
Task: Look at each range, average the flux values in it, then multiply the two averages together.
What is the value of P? 52.2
